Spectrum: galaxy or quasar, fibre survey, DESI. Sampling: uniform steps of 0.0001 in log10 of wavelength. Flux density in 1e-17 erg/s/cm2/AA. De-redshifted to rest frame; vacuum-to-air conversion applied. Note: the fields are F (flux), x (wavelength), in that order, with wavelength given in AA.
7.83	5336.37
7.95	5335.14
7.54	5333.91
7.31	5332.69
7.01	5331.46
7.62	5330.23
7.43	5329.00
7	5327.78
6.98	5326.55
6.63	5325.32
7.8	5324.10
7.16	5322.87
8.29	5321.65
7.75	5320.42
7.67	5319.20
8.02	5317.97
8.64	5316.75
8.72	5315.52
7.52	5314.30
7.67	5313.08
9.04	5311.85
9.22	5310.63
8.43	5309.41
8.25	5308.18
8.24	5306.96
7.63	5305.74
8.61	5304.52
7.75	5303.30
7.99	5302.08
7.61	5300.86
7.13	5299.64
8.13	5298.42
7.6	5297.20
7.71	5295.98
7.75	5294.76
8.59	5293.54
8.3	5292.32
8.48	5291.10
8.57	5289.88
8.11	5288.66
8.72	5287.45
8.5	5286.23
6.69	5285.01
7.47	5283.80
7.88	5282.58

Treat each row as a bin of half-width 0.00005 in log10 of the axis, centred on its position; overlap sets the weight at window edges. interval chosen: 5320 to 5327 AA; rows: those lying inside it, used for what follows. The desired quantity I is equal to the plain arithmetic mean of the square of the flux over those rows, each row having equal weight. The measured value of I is 56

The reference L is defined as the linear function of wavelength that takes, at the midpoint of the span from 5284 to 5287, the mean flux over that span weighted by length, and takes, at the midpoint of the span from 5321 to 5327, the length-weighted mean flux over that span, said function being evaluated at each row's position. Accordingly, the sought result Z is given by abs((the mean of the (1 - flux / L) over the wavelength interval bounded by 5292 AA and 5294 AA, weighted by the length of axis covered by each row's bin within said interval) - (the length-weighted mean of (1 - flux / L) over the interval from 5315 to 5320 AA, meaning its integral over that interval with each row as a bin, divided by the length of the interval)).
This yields 0.01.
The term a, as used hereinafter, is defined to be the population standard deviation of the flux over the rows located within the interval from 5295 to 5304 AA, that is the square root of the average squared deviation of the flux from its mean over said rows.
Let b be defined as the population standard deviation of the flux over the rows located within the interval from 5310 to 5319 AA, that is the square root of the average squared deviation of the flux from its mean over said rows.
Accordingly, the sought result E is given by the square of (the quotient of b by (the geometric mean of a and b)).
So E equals 2.1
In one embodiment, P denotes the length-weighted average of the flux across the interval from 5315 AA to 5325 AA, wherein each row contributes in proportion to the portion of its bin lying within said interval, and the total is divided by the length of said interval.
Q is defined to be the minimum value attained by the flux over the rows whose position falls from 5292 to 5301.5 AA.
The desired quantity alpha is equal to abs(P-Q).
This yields 0.8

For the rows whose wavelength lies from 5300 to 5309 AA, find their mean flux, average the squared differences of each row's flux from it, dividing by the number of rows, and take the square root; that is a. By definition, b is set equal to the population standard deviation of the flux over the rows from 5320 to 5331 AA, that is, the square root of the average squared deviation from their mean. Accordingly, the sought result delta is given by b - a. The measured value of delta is 0.14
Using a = 0.35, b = 0.48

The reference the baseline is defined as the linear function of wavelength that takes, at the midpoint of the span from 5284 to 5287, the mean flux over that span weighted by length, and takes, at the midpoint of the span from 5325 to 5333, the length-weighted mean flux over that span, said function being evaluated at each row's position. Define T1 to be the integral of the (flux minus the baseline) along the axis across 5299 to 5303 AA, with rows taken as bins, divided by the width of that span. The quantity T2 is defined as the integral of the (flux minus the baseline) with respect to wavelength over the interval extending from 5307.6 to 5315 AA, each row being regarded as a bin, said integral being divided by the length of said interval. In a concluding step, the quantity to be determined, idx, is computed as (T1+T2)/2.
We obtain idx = 0.6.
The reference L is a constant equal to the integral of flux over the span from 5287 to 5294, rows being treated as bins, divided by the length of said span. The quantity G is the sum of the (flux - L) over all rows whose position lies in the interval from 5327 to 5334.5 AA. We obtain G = -7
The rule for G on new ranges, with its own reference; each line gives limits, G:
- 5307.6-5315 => -1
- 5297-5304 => -5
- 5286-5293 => 0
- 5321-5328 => -7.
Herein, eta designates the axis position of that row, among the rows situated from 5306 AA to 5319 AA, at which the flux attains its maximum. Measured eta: 5310.63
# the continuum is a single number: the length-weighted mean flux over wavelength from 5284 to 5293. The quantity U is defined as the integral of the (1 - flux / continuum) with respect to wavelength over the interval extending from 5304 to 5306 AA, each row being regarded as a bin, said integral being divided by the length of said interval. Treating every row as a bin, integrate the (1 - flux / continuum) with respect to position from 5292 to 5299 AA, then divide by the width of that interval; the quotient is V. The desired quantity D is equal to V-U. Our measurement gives 0.02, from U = 0.00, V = 0.02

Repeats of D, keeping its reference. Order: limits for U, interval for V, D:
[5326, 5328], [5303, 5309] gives -0.14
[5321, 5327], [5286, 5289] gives -0.13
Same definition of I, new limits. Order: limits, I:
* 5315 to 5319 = 72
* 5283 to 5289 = 63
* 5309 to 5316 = 72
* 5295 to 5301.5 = 58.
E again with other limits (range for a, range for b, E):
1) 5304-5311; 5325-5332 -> 0.7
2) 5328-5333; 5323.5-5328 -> 1.9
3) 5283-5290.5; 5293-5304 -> 0.5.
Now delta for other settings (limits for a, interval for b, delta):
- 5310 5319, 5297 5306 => -0.21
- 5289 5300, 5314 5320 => 0.01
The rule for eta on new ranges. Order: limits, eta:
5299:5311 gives 5310.63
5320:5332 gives 5321.65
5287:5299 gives 5287.45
